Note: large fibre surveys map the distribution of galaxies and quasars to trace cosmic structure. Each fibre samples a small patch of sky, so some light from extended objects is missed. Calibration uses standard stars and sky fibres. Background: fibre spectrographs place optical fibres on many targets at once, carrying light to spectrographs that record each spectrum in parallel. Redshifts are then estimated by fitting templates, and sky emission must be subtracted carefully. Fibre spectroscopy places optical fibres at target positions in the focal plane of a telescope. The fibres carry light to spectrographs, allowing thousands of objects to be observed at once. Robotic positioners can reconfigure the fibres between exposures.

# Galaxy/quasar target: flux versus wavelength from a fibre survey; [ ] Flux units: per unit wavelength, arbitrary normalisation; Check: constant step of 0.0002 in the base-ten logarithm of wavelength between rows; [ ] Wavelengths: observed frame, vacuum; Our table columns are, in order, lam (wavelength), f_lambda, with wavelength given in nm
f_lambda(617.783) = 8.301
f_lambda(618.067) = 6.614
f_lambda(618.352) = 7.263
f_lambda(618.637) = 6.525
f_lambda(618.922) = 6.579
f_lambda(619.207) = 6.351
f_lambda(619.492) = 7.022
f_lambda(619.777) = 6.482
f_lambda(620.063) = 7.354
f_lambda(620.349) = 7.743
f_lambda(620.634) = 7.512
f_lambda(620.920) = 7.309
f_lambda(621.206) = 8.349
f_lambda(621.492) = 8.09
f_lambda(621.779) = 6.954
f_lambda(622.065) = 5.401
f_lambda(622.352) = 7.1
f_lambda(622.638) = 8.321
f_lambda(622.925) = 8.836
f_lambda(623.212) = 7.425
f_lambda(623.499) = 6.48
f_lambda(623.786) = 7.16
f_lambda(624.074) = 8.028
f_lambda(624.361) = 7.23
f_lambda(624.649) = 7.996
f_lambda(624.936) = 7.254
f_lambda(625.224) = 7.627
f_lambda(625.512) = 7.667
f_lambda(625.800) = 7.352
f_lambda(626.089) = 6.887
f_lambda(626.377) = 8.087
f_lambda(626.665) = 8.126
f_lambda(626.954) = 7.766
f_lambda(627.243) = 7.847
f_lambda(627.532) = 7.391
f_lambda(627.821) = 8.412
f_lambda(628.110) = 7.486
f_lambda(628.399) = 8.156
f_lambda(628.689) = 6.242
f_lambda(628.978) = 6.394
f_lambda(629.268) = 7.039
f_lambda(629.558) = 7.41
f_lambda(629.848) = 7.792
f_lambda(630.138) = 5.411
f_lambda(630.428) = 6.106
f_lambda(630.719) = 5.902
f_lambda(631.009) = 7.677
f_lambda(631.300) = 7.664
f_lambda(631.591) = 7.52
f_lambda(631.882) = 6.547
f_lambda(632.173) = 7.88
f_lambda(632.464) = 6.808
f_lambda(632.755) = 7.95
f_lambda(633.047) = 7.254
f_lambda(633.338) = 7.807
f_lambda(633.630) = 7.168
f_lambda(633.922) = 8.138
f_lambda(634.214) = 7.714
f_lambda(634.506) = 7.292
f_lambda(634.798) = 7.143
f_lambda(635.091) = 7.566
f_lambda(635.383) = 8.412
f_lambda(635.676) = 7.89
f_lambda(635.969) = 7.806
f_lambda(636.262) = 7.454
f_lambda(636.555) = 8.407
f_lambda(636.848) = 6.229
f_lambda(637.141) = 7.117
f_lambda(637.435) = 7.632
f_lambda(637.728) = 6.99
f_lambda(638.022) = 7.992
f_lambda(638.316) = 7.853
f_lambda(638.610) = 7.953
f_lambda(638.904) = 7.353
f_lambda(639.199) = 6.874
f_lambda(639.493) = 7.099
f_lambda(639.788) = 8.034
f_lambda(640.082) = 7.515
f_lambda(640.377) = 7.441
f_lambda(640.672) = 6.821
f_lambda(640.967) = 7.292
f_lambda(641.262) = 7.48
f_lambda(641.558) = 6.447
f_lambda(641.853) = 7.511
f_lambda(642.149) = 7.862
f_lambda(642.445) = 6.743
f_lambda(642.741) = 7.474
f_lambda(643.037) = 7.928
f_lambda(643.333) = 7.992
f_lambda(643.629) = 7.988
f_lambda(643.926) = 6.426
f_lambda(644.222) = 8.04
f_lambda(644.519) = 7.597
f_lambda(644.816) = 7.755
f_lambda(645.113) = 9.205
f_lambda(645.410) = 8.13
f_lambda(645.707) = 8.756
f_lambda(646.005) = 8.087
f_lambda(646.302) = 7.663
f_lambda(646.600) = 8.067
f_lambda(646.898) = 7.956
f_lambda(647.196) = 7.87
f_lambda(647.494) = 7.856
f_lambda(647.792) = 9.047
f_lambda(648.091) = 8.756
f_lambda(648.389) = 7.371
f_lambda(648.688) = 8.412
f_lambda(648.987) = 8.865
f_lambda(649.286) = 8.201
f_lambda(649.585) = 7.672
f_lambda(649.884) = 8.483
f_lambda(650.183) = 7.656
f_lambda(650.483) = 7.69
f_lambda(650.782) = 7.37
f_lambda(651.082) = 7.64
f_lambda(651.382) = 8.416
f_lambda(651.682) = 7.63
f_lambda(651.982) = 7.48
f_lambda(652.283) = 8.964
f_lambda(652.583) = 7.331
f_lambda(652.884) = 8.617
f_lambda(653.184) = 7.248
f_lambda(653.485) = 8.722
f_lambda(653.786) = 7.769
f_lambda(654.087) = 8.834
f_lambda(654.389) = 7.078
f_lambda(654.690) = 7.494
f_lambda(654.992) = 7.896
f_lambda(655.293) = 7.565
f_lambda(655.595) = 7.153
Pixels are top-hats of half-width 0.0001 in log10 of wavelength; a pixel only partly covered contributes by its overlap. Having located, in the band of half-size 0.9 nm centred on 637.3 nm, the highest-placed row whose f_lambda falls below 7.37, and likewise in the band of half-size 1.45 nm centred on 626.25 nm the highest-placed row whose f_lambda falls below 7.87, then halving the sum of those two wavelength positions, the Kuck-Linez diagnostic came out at 632.63 nm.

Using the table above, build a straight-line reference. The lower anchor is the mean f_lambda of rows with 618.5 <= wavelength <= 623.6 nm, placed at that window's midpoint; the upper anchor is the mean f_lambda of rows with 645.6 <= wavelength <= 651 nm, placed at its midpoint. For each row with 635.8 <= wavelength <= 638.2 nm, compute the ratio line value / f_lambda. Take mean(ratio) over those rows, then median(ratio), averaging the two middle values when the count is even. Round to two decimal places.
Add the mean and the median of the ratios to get 2.07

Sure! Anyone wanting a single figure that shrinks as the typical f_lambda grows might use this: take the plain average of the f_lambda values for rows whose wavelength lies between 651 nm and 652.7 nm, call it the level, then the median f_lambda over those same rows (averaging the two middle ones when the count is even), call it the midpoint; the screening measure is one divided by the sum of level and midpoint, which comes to 0.064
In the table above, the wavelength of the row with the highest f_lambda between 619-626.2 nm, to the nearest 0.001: 622.925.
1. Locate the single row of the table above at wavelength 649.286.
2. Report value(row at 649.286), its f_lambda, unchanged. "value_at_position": 8.201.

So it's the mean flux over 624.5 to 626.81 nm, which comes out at 7.62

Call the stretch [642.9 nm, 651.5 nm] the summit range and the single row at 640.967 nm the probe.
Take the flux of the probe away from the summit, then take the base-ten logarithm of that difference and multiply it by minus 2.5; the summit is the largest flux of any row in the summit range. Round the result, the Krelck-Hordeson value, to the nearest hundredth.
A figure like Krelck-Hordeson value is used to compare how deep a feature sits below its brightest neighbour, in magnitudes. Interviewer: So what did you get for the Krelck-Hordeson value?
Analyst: -0.70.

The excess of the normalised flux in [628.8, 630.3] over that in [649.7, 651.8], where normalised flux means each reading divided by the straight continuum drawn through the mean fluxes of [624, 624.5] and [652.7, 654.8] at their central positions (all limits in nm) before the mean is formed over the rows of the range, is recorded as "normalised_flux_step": -0.10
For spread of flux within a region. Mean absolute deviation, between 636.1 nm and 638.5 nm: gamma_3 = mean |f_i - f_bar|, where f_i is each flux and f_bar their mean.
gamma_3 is 0.51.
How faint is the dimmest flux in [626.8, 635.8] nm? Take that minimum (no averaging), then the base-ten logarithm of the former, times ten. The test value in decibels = 7.3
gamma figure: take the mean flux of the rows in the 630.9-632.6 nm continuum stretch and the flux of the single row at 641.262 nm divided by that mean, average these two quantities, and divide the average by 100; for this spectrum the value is 0.0418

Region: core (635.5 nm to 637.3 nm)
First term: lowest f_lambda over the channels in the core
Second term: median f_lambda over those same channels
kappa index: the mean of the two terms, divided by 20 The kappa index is 0.346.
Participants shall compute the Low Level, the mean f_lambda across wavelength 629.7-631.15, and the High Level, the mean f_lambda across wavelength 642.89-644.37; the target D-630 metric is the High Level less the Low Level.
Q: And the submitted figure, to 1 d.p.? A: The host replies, 1.1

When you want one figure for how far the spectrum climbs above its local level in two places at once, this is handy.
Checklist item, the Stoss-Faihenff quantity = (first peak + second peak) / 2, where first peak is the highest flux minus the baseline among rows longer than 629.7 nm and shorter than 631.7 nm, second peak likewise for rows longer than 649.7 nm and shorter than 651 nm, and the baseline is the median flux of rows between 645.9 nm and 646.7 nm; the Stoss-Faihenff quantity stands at 0.1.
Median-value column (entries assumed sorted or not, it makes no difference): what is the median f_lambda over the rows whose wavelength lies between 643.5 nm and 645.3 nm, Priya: 7.87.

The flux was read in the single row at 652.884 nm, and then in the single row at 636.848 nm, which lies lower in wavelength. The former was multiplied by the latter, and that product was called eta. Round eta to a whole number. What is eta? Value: 54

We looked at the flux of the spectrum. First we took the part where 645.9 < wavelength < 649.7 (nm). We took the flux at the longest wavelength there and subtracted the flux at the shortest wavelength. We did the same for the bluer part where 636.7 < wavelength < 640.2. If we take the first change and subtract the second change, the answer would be -1.7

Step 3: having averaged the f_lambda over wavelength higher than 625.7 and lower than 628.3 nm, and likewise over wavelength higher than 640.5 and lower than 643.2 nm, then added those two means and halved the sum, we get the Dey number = 7.50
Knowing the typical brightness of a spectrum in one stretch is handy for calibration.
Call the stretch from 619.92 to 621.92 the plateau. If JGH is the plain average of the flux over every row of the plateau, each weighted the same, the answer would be 7.6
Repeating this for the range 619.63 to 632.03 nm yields 7.3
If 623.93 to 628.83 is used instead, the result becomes 7.6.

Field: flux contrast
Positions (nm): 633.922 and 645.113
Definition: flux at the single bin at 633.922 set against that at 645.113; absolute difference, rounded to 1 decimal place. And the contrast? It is 1.1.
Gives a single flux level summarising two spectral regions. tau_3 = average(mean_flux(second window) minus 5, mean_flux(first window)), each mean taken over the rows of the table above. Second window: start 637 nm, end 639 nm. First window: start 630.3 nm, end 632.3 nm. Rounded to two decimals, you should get 4.80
